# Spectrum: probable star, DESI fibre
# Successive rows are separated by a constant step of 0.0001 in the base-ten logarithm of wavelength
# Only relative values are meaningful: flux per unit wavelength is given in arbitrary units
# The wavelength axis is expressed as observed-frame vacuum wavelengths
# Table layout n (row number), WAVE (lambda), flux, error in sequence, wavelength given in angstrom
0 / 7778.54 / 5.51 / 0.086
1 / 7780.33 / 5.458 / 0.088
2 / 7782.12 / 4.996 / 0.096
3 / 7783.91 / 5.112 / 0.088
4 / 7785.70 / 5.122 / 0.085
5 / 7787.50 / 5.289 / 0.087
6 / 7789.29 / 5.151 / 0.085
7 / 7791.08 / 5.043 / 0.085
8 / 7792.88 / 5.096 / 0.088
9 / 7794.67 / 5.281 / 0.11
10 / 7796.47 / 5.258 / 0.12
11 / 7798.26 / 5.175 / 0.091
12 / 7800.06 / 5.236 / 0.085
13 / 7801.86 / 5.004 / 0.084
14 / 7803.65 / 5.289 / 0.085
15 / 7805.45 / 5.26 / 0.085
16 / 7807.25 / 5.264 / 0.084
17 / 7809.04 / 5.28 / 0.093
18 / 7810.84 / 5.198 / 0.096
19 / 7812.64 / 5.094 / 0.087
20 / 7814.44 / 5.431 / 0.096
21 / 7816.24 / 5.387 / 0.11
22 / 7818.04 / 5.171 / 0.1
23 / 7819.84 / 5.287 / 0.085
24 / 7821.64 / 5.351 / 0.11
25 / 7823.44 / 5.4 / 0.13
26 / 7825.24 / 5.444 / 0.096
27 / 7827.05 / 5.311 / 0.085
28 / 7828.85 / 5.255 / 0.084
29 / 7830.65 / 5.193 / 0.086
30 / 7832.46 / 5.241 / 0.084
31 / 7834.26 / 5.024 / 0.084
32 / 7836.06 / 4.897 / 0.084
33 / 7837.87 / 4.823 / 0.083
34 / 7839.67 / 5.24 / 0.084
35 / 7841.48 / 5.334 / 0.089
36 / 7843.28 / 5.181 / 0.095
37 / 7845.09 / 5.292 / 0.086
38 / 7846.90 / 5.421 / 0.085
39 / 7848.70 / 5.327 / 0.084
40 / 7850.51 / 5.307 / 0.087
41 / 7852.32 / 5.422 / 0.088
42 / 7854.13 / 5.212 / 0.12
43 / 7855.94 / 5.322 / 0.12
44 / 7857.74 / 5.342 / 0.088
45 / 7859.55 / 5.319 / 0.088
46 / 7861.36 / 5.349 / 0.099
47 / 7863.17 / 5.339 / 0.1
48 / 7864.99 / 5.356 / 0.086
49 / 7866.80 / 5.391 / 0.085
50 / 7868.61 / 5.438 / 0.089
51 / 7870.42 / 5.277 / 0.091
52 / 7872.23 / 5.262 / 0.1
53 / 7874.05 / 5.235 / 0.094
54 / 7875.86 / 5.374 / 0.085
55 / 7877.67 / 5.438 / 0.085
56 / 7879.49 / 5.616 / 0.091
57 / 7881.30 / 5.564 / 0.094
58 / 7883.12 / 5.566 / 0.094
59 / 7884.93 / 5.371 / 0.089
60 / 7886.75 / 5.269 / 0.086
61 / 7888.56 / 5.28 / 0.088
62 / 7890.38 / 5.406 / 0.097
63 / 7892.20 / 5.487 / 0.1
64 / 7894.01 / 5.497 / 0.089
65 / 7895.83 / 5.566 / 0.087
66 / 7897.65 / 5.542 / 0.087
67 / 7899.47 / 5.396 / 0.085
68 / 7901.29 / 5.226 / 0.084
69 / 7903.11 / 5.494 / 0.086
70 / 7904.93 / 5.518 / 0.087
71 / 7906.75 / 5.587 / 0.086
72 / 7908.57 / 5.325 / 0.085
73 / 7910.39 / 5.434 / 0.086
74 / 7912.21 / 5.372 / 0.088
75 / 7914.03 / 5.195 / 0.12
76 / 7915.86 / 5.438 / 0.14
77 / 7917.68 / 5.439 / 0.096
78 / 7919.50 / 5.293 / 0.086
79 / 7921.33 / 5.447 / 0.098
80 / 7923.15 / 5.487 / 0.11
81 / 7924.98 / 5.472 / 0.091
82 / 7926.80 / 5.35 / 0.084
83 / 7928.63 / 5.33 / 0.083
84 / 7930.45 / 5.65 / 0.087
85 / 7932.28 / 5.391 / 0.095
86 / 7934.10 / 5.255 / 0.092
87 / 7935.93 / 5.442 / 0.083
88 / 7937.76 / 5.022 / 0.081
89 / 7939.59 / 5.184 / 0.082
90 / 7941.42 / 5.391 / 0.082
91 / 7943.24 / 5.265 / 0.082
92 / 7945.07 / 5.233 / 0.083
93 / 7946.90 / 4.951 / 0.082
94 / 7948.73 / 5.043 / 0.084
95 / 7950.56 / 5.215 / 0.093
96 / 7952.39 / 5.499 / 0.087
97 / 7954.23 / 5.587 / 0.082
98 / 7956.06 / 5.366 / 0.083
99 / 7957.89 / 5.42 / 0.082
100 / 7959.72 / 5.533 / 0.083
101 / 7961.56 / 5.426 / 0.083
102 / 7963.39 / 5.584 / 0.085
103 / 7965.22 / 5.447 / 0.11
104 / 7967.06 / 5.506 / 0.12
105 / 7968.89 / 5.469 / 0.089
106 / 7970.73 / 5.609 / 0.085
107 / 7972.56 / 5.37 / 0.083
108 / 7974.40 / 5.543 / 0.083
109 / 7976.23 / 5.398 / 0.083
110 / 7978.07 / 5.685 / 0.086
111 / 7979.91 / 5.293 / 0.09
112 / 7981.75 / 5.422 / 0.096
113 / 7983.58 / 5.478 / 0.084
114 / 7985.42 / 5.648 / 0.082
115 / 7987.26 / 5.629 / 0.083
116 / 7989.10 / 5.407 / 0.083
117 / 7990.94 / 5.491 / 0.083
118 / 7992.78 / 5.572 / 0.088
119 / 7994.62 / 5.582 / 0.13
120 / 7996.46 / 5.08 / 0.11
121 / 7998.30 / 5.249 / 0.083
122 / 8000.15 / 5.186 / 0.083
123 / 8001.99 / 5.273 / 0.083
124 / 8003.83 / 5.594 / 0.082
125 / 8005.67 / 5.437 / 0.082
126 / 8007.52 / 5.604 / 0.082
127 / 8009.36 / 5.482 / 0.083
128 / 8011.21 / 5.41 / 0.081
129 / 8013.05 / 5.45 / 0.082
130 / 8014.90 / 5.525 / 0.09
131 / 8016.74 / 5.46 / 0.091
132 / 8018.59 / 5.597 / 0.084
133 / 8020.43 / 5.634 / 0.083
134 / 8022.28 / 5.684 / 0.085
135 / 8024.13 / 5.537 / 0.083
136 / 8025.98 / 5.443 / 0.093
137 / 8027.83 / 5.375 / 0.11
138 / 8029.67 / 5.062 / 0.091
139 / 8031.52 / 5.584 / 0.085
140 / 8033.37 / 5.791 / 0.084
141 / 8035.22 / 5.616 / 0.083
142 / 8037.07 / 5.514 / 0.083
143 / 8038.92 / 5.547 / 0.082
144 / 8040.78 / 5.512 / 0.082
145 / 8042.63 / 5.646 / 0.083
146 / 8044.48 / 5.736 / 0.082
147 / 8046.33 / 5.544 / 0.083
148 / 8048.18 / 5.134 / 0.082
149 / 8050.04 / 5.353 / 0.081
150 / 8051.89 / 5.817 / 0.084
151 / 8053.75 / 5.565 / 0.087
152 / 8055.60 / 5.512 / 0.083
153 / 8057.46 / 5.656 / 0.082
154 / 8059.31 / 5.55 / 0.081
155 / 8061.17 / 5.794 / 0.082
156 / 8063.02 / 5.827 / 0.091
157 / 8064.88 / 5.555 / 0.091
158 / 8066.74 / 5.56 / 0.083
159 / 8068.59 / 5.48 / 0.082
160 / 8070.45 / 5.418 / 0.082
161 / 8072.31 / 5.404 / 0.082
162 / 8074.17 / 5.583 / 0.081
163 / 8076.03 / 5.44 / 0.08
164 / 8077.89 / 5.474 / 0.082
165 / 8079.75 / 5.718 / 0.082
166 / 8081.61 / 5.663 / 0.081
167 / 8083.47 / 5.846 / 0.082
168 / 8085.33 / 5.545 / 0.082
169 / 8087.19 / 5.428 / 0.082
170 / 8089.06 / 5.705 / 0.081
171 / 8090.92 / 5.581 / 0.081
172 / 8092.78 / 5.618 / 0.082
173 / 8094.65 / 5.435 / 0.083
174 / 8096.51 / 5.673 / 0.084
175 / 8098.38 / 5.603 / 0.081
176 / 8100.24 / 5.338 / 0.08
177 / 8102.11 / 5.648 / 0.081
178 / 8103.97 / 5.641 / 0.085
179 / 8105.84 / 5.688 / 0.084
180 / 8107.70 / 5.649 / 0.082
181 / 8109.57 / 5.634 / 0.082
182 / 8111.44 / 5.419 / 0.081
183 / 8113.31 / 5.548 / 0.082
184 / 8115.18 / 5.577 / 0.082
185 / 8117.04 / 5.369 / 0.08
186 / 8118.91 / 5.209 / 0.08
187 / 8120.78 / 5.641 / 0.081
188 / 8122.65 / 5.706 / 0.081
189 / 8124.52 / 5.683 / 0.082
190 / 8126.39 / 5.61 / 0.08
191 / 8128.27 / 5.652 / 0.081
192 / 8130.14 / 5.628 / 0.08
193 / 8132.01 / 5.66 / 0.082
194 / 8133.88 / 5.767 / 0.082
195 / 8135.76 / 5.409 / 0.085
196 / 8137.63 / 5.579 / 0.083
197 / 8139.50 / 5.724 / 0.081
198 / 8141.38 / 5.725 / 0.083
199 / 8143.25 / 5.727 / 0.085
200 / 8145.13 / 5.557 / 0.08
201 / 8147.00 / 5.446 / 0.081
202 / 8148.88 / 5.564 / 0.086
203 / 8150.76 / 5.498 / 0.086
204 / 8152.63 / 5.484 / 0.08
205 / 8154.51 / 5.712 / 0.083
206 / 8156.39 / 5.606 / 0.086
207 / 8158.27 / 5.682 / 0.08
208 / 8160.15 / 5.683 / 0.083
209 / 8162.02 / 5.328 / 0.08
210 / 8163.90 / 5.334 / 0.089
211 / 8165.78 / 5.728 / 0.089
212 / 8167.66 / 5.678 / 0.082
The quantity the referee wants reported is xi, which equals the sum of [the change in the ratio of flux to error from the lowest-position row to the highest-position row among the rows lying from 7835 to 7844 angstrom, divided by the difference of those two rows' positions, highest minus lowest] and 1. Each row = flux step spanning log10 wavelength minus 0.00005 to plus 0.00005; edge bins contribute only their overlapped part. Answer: 0.5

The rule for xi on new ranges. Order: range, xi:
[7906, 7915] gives -2.0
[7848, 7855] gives -2.7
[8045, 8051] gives 0.8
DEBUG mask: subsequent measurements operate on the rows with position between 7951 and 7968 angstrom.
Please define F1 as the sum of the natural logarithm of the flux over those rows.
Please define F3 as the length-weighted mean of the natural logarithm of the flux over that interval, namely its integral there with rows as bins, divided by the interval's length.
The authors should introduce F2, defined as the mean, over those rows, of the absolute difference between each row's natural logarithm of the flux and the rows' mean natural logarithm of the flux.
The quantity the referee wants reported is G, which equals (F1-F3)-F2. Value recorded 13.6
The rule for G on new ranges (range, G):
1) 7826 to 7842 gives 13.1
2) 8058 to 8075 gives 13.7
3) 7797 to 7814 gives 13.2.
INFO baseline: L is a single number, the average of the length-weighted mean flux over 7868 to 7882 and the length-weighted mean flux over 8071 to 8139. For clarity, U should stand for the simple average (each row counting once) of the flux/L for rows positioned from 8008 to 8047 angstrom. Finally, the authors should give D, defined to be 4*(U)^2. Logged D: 4.06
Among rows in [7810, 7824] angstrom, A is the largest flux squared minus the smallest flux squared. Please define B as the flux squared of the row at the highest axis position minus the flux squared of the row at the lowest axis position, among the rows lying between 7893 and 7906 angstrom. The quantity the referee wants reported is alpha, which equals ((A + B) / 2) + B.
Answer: 2.1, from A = 3.5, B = 0.2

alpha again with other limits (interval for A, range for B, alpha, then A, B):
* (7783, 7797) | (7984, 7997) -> -7.9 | 2.5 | -6.1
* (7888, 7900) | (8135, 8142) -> 6.8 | 3.1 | 3.5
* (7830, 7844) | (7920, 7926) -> 3.0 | 5.2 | 0.3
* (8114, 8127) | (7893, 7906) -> 3.1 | 5.4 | 0.2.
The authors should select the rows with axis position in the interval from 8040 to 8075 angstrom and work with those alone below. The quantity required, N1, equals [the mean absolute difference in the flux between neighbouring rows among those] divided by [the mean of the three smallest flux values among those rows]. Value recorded 0.031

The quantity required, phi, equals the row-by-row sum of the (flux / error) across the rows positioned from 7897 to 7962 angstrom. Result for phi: 2196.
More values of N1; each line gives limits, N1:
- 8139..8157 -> 0.017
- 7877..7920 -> 0.021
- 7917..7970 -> 0.030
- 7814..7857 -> 0.024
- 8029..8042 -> 0.033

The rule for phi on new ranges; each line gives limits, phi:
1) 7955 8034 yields 2693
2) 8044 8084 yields 1479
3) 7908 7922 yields 443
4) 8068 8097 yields 1088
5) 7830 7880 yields 1646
